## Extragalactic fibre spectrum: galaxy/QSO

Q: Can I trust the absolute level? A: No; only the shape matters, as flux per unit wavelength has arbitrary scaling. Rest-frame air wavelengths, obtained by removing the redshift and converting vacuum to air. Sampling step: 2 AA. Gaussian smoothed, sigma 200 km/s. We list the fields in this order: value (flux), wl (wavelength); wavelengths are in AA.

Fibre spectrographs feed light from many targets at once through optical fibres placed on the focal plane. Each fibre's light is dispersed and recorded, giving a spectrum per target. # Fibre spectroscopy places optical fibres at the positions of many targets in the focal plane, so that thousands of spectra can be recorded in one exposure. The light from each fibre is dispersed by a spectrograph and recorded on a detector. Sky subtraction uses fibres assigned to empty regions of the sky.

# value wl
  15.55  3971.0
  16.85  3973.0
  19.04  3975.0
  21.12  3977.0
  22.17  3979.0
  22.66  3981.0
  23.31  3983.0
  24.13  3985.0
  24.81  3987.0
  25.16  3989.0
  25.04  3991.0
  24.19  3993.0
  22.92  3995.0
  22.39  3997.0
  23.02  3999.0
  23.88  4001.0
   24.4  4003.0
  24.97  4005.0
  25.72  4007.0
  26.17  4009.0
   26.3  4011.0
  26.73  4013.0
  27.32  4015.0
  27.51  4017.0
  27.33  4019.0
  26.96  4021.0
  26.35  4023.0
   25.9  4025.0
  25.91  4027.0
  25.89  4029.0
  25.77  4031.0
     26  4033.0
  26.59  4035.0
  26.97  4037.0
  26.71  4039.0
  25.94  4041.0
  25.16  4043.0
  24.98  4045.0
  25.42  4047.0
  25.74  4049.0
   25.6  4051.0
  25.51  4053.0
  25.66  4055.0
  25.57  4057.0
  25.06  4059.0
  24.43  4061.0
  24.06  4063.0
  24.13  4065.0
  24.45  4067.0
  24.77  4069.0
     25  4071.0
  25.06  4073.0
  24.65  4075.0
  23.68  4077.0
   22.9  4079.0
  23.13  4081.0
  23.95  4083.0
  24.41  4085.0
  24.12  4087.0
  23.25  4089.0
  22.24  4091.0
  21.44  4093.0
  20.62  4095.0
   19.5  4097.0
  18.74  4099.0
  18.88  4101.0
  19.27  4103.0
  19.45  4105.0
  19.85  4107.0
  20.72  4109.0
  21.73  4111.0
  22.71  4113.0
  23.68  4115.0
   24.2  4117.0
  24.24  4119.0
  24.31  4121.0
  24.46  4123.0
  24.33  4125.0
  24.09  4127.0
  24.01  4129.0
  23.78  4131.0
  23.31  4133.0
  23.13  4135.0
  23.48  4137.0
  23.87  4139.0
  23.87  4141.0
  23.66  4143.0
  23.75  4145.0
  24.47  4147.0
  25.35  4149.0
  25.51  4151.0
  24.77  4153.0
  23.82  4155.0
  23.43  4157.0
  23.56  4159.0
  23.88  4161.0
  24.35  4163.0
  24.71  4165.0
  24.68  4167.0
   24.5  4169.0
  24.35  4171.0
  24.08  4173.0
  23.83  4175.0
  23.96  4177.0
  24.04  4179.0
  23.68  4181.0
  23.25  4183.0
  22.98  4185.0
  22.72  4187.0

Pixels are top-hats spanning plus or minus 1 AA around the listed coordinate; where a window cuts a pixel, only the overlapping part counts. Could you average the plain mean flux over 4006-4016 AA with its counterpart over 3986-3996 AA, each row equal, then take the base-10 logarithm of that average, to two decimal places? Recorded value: 1.41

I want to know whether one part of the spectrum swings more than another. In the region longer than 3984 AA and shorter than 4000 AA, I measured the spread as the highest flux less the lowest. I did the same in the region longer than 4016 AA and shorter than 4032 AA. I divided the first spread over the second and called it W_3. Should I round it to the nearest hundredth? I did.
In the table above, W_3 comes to 1.59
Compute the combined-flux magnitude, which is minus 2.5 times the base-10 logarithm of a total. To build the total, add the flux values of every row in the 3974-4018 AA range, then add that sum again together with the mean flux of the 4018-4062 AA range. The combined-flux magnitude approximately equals -7.60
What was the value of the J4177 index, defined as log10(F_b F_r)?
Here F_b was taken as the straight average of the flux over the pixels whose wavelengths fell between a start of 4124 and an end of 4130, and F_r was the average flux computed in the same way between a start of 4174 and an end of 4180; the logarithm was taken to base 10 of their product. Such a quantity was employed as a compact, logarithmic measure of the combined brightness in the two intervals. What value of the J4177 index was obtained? 2.76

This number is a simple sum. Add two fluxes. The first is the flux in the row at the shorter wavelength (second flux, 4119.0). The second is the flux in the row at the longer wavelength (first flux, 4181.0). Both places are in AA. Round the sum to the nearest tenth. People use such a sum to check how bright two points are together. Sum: 47.9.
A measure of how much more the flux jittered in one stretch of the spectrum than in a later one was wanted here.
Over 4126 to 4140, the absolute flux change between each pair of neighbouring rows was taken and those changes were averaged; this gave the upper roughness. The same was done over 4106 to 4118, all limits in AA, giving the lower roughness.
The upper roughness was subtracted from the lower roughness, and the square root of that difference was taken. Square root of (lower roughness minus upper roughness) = 0.8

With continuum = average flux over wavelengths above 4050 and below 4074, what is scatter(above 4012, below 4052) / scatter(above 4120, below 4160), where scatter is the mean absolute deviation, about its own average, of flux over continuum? 1.3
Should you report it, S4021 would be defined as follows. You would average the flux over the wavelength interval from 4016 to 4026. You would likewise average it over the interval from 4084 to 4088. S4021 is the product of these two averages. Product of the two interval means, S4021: 651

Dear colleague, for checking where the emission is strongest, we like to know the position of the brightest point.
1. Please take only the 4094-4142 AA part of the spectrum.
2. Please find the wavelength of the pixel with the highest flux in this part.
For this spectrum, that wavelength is 4123.0 AA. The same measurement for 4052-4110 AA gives 4055.0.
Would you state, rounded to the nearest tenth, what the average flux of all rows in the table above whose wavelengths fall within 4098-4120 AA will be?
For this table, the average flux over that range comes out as 21.2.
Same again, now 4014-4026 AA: 26.9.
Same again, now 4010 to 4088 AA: 25.4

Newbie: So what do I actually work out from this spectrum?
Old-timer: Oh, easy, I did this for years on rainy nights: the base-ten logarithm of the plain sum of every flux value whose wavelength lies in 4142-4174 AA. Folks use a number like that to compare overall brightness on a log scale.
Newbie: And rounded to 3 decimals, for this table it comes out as 2.590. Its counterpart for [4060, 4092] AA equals 2.585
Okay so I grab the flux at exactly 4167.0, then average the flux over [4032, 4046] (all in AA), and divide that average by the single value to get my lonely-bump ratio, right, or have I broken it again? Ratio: 1.06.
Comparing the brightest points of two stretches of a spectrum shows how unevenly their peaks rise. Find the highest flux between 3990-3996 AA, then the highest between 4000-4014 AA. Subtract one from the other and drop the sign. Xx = 1.7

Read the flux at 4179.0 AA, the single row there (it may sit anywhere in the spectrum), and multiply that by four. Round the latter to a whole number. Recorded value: 96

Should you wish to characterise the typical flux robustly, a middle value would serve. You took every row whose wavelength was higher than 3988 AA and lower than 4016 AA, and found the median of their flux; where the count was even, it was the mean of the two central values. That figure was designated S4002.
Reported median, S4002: 25.0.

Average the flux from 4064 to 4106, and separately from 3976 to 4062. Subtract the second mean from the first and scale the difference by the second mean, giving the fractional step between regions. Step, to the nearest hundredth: -0.10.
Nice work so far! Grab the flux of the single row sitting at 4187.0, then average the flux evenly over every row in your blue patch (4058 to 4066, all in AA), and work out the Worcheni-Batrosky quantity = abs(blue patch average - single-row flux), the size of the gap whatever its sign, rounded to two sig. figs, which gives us 1.7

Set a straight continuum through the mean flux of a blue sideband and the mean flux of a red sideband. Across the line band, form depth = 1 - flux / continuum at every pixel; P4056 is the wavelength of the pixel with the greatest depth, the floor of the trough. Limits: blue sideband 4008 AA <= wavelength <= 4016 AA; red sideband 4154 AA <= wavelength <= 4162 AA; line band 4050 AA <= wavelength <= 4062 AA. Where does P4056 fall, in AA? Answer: 4061.0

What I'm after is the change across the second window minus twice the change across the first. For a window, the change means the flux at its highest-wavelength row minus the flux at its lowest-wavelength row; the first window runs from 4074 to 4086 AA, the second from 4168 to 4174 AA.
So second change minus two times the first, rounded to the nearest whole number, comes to 0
